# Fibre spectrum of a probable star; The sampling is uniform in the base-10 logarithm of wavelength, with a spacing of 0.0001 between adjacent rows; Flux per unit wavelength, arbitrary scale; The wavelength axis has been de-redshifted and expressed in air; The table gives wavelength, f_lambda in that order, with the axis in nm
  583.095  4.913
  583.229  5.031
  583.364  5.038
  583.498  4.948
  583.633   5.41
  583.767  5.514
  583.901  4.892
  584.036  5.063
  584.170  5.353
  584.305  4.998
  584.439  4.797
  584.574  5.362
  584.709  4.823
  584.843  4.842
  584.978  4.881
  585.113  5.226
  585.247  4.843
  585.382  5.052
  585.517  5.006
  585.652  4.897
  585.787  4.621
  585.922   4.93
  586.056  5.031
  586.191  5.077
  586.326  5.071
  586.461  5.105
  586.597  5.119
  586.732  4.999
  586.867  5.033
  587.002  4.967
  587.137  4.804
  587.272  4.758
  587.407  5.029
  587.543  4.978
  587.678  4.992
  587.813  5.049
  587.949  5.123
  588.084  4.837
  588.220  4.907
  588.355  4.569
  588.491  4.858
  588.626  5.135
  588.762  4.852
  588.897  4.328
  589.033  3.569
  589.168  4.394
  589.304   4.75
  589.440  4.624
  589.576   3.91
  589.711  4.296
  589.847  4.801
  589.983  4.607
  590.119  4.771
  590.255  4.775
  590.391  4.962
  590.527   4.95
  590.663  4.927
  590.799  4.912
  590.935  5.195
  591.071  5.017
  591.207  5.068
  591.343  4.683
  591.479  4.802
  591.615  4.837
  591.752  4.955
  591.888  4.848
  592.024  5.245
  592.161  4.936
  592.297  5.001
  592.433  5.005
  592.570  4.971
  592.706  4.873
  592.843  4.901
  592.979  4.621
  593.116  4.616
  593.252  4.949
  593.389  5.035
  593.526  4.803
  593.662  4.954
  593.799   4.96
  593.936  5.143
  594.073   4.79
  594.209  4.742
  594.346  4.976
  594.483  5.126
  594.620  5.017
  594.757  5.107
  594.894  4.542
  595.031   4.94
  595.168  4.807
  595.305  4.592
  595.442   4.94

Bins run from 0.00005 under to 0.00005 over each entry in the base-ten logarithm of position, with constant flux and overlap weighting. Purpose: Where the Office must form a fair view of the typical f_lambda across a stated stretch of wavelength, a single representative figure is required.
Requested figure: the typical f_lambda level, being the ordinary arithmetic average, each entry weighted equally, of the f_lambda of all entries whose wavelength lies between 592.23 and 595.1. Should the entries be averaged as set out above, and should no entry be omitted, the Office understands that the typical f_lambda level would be 4.91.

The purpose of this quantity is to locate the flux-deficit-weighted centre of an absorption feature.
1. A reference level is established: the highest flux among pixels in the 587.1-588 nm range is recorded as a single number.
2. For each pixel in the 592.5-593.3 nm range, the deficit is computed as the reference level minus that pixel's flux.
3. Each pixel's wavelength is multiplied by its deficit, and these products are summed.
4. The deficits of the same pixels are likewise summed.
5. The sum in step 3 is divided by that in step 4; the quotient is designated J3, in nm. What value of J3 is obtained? 592.95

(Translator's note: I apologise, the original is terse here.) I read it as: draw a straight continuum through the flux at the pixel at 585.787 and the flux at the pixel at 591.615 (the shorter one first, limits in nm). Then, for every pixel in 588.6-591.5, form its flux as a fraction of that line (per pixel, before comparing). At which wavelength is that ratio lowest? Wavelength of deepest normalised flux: 589.033 nm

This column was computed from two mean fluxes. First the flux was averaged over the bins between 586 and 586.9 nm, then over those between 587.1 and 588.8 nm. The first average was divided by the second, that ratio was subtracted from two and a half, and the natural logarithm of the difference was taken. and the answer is 0.39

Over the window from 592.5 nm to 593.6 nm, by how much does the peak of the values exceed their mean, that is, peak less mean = 0.19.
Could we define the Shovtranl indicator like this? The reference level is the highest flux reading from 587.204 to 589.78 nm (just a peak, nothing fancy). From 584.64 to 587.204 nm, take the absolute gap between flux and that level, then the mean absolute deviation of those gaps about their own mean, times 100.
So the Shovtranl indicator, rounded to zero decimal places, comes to 11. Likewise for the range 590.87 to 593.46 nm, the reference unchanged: 11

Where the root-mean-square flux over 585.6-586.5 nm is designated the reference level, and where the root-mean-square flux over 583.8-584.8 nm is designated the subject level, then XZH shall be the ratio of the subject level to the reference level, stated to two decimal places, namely 1.02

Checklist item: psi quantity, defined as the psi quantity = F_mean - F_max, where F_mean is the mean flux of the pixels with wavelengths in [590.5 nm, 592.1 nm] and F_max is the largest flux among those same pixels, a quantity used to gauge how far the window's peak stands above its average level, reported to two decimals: -0.29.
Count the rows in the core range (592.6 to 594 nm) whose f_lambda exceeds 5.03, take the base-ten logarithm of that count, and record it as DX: 0.30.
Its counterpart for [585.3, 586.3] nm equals 0.48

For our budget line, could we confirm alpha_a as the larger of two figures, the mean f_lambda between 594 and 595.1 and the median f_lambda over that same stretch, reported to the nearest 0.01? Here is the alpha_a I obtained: 4.96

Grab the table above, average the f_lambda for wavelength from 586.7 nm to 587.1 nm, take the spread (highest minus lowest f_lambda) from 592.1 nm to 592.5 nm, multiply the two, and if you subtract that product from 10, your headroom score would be 9.7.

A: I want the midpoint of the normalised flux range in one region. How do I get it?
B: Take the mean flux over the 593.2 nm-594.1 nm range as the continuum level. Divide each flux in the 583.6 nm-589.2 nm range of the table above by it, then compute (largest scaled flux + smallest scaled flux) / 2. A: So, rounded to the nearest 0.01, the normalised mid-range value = 0.92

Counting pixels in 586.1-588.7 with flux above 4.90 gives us 14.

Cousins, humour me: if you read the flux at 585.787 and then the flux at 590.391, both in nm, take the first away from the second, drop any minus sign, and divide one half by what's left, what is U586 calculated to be 1.5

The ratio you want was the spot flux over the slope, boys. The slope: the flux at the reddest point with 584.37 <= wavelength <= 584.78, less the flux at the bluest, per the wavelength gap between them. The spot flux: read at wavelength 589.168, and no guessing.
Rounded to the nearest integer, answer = 46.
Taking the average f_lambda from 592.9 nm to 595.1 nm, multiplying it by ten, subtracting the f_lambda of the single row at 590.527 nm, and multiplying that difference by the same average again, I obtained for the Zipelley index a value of 215.4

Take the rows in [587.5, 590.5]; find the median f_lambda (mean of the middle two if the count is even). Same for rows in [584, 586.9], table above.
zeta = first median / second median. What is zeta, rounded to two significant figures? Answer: 0.95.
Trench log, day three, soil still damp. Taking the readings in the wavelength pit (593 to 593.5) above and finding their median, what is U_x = 4.95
